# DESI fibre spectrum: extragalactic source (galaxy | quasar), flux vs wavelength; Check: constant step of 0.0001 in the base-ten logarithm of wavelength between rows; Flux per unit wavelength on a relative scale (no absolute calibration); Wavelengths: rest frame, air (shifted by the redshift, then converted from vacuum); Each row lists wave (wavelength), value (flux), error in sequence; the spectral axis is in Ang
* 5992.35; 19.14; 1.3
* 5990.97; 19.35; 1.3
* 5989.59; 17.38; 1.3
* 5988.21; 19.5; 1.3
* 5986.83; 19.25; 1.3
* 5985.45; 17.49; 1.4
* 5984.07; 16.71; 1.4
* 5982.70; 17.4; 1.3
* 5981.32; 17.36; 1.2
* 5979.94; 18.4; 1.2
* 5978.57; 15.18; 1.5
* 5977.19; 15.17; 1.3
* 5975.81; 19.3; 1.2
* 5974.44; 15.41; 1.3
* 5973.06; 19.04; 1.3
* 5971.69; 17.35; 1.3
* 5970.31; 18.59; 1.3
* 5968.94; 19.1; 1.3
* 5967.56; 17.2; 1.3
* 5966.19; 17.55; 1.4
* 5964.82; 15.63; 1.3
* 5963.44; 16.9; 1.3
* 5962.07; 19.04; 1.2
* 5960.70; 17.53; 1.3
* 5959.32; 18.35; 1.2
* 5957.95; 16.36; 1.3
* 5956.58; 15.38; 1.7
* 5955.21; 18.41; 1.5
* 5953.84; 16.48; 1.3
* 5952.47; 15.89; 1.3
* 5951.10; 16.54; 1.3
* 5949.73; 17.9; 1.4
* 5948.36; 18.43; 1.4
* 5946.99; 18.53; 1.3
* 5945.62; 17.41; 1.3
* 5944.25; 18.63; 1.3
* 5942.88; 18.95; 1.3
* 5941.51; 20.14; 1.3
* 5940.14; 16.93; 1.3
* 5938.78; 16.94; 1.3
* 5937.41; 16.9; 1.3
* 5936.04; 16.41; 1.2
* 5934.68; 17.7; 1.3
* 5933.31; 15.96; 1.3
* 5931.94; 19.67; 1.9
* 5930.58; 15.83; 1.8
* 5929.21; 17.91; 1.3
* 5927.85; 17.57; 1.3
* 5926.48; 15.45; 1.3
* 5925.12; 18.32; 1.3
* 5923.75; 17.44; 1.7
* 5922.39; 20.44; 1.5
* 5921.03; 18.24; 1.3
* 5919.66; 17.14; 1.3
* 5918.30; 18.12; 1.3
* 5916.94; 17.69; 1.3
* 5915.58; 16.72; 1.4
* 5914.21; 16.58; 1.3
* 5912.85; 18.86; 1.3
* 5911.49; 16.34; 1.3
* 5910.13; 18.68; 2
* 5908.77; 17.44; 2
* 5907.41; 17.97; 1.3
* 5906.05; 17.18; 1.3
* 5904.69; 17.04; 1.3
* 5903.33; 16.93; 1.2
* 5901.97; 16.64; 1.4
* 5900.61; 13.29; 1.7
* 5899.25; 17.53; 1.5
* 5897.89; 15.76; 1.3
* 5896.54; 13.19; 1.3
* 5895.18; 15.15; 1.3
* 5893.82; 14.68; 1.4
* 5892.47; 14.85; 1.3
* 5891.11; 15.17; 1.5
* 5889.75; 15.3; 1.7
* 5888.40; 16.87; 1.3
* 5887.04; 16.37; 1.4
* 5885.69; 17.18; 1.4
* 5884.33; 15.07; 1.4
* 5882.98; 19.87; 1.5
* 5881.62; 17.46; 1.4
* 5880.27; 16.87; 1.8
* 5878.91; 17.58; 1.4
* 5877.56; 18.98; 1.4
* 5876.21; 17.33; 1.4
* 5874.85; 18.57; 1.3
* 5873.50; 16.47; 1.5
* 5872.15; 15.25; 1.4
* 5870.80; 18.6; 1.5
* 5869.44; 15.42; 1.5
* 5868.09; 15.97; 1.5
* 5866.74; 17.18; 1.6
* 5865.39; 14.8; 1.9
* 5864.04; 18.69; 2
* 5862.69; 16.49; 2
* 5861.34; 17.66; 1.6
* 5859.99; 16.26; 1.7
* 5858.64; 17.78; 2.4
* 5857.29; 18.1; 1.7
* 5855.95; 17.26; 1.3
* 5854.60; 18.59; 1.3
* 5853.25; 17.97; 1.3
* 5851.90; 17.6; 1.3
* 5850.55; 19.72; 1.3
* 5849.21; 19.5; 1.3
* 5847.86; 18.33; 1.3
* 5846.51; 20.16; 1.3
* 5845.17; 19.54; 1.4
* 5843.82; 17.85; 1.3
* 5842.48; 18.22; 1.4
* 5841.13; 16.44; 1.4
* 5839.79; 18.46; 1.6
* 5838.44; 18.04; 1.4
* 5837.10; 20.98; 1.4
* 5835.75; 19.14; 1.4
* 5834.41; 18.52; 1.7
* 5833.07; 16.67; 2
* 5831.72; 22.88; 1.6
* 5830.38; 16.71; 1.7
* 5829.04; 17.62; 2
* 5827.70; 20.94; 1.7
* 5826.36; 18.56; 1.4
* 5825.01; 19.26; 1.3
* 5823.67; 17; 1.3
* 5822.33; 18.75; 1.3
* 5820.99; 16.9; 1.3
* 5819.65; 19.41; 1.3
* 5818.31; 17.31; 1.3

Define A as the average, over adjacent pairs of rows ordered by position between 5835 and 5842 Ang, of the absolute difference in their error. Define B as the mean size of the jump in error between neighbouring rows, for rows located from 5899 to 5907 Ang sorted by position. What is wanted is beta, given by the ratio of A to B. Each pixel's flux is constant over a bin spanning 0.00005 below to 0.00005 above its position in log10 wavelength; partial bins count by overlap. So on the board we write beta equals 0.6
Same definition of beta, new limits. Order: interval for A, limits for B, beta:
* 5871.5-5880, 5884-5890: 0.6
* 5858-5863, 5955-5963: 2.2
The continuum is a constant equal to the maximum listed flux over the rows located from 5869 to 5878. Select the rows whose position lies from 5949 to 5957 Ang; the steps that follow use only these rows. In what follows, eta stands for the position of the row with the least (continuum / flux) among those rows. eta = 5955.21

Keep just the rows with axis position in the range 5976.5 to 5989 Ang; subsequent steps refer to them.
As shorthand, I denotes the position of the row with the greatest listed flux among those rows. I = 5988.21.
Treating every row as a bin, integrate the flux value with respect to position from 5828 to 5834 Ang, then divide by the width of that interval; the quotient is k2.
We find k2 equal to 18.6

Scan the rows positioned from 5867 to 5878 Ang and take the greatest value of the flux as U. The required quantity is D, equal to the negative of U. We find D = -19.0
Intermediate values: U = 18.98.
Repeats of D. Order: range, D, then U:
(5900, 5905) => -17.0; 17.04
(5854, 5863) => -18.6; 18.59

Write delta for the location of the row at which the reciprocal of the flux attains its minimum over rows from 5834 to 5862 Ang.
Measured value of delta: 5837.10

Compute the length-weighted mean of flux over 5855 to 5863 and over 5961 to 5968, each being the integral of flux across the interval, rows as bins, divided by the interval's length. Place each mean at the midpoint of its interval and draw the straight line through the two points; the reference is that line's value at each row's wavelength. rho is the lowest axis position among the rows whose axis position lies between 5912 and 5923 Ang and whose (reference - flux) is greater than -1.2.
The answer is 5914.21 Ang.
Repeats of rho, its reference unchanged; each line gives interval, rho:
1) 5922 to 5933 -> 5923.75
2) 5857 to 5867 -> 5857.29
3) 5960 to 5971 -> 5960.70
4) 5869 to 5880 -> 5869.44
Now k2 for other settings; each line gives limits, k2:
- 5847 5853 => 18.8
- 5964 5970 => 17.4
